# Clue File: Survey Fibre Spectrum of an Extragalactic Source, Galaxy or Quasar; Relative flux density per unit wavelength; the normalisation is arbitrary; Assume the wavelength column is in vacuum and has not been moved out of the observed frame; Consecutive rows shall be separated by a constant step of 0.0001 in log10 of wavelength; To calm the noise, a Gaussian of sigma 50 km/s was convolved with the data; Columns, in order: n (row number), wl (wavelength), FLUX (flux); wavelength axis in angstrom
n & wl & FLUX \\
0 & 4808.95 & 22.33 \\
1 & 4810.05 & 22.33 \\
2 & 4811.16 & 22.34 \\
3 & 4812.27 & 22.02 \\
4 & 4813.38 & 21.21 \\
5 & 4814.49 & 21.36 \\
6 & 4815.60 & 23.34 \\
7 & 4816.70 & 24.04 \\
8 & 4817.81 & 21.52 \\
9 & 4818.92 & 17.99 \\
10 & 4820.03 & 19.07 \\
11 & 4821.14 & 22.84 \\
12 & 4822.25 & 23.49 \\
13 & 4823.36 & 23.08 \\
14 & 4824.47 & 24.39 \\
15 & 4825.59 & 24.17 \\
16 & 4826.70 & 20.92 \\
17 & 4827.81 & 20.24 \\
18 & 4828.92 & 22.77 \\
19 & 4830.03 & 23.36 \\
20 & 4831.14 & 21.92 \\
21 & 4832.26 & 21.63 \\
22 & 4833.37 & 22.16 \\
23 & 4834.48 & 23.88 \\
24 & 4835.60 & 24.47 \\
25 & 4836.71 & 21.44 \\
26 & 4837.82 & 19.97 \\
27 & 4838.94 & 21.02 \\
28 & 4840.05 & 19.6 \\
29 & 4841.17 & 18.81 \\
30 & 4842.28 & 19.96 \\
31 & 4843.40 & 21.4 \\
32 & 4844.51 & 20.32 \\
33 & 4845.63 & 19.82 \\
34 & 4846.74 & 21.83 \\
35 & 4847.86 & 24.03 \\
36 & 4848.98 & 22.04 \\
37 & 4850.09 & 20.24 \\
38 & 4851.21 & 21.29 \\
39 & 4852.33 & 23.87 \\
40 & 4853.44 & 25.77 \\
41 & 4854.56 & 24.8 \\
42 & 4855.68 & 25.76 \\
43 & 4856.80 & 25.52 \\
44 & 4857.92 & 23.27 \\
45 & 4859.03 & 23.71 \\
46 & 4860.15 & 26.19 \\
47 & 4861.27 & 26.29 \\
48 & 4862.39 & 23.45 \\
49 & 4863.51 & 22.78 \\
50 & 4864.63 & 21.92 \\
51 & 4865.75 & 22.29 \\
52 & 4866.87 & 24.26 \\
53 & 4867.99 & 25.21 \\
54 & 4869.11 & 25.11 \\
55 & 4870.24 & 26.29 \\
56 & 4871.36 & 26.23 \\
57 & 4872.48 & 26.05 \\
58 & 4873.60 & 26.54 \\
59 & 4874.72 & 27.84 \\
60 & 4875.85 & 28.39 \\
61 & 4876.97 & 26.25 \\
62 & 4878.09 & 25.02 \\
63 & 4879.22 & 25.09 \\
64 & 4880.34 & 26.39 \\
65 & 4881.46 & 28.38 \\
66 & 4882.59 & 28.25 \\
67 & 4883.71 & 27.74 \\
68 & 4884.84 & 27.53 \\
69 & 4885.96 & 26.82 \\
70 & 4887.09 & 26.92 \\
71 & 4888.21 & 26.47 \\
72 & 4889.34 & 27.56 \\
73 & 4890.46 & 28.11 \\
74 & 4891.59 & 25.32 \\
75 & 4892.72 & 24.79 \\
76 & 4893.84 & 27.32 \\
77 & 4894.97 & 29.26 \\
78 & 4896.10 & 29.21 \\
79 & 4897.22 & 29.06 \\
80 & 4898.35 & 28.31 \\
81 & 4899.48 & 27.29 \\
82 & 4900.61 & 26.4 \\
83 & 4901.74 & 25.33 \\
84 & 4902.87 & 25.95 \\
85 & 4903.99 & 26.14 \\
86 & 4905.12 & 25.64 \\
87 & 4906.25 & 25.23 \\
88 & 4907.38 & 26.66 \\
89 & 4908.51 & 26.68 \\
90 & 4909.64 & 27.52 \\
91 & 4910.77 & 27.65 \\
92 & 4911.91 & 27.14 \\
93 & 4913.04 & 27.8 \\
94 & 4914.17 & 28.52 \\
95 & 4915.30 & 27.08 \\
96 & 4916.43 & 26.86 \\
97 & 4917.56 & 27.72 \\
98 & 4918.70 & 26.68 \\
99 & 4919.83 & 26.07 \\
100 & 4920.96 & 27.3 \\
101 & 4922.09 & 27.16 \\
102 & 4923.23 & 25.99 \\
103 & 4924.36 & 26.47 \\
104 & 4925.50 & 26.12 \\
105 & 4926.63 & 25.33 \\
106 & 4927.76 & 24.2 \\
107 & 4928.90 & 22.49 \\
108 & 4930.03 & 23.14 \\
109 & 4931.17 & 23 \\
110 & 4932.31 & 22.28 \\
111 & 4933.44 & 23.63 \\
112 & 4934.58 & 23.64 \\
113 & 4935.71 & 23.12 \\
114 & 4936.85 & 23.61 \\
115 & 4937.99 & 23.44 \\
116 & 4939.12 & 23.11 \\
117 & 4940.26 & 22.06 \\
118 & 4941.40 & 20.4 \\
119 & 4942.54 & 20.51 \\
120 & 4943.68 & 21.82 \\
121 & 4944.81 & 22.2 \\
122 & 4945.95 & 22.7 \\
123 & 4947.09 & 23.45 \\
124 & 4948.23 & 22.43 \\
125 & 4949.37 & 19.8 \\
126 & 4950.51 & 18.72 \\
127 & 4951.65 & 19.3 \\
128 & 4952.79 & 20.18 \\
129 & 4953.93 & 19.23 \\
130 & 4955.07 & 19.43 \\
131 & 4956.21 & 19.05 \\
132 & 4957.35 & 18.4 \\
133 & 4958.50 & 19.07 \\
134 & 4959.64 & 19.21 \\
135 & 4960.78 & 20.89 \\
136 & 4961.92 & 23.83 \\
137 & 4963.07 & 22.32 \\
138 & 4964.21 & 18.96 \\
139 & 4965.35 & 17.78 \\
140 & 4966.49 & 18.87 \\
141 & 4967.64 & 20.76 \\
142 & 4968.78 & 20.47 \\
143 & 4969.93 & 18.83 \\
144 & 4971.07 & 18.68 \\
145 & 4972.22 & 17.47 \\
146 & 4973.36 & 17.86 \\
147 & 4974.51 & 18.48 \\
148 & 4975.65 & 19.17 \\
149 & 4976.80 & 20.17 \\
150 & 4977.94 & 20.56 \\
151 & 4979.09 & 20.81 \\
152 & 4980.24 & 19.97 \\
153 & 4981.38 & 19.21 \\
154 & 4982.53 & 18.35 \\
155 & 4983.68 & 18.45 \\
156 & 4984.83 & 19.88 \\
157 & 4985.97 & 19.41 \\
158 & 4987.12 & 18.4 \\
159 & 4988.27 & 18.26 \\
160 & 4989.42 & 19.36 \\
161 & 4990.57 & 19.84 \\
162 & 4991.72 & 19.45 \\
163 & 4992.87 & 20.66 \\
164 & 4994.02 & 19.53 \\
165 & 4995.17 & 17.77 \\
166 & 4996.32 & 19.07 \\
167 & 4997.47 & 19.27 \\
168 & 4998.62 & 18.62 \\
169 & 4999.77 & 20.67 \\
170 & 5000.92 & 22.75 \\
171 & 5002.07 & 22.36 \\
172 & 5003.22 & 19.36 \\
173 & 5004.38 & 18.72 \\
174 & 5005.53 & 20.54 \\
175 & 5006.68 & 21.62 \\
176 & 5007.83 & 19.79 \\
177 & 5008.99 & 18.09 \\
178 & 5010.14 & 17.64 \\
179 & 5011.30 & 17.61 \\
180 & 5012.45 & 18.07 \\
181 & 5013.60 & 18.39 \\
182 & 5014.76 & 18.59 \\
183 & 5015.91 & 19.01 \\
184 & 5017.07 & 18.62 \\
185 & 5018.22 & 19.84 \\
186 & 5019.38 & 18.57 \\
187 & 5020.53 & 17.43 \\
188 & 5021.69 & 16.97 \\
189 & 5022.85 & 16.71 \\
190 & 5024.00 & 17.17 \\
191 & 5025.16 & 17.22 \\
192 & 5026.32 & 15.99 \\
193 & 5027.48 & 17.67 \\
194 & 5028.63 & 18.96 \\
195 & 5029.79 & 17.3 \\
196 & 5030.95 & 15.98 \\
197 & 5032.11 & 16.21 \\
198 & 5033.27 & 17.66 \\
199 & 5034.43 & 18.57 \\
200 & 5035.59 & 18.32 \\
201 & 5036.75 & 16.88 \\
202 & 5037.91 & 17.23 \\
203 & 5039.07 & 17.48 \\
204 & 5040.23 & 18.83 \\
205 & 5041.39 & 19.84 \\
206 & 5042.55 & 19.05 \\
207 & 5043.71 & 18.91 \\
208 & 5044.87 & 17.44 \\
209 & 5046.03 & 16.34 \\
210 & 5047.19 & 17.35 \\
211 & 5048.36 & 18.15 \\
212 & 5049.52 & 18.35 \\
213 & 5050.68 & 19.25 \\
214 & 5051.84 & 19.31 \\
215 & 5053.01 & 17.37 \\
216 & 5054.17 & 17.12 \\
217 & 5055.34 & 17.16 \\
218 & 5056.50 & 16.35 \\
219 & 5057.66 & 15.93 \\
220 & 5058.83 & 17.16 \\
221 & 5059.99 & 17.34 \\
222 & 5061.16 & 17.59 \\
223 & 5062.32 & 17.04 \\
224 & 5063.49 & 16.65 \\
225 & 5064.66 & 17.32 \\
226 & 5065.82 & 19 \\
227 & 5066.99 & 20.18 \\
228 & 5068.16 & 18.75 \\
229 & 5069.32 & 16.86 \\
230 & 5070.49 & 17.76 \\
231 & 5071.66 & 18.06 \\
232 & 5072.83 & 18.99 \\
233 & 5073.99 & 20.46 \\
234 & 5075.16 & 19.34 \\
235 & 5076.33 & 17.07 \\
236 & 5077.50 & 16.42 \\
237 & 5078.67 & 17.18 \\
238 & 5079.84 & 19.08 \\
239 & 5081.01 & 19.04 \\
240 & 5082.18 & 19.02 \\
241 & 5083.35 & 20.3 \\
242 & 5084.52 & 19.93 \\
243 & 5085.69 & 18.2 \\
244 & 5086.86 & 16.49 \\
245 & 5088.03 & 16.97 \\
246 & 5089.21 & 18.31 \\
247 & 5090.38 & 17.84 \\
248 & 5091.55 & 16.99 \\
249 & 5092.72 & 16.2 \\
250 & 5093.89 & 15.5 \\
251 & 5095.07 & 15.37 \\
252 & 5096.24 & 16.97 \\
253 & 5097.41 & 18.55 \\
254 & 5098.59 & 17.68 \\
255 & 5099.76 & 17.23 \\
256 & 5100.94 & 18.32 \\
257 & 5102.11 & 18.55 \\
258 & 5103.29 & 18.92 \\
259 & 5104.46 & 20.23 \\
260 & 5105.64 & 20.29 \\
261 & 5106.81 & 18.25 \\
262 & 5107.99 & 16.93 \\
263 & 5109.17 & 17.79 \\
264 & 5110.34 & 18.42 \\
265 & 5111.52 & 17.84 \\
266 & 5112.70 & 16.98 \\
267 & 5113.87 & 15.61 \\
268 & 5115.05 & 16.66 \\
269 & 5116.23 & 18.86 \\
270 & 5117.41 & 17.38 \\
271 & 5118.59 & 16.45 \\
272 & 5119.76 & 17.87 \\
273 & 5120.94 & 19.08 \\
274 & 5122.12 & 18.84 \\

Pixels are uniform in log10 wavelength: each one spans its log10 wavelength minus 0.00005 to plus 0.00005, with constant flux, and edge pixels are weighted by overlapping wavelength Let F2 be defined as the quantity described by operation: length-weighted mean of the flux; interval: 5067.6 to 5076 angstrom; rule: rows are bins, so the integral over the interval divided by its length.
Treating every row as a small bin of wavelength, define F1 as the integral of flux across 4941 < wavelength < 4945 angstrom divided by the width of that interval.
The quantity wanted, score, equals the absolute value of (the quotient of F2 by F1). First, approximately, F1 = 21.2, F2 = 18.6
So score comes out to 0.88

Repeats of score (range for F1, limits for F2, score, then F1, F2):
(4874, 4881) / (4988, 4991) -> 0.72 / 26.5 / 19.2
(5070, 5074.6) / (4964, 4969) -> 1.03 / 18.9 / 19.3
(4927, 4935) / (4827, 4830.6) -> 0.95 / 23.2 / 22.1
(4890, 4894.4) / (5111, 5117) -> 0.65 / 26.3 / 17.2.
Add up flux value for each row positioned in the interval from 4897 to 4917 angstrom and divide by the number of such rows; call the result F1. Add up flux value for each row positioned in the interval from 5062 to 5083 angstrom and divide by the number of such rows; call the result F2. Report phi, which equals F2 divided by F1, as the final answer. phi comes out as 0.68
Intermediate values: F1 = 27.0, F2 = 18.2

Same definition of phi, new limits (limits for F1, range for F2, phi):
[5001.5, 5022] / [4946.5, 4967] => 1.06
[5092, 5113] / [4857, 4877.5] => 1.41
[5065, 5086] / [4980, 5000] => 1.03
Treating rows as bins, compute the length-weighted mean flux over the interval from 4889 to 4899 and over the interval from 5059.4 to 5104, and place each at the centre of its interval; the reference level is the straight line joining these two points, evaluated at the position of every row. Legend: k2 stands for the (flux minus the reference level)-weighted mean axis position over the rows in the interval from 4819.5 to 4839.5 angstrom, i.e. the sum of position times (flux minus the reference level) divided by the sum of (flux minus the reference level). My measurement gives 4829.4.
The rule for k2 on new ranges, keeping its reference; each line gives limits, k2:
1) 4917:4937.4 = 4934.1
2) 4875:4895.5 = 4883.1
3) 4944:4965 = 4954.7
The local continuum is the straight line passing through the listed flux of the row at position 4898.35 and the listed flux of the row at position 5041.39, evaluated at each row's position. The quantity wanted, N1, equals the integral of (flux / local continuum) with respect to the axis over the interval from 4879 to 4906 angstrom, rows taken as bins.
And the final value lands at 26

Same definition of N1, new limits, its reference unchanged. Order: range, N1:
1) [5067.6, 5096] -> 29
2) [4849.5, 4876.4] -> 22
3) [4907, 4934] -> 26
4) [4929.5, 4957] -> 23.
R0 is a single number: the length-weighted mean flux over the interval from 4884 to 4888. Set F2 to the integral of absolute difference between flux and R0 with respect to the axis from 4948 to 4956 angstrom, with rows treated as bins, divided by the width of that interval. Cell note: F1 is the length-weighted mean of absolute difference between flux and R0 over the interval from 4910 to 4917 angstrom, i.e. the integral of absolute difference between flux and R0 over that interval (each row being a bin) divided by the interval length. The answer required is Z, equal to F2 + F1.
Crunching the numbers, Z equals 7.9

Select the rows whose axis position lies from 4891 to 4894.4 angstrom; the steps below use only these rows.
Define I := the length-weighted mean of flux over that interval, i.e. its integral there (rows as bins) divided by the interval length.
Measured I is 25.8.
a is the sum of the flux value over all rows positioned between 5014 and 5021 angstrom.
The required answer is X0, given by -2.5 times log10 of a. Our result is -5.12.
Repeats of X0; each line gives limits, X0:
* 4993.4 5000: -5.15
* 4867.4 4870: -4.25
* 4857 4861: -4.66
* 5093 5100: -5.01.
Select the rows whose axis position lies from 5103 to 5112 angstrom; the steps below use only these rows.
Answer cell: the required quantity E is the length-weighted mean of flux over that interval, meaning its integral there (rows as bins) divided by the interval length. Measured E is 18.6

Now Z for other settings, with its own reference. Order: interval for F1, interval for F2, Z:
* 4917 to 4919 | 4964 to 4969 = 8.3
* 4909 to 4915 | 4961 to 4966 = 7.0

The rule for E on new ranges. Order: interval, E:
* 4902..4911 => 26.4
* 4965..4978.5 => 19.1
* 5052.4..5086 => 18.0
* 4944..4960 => 20.3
